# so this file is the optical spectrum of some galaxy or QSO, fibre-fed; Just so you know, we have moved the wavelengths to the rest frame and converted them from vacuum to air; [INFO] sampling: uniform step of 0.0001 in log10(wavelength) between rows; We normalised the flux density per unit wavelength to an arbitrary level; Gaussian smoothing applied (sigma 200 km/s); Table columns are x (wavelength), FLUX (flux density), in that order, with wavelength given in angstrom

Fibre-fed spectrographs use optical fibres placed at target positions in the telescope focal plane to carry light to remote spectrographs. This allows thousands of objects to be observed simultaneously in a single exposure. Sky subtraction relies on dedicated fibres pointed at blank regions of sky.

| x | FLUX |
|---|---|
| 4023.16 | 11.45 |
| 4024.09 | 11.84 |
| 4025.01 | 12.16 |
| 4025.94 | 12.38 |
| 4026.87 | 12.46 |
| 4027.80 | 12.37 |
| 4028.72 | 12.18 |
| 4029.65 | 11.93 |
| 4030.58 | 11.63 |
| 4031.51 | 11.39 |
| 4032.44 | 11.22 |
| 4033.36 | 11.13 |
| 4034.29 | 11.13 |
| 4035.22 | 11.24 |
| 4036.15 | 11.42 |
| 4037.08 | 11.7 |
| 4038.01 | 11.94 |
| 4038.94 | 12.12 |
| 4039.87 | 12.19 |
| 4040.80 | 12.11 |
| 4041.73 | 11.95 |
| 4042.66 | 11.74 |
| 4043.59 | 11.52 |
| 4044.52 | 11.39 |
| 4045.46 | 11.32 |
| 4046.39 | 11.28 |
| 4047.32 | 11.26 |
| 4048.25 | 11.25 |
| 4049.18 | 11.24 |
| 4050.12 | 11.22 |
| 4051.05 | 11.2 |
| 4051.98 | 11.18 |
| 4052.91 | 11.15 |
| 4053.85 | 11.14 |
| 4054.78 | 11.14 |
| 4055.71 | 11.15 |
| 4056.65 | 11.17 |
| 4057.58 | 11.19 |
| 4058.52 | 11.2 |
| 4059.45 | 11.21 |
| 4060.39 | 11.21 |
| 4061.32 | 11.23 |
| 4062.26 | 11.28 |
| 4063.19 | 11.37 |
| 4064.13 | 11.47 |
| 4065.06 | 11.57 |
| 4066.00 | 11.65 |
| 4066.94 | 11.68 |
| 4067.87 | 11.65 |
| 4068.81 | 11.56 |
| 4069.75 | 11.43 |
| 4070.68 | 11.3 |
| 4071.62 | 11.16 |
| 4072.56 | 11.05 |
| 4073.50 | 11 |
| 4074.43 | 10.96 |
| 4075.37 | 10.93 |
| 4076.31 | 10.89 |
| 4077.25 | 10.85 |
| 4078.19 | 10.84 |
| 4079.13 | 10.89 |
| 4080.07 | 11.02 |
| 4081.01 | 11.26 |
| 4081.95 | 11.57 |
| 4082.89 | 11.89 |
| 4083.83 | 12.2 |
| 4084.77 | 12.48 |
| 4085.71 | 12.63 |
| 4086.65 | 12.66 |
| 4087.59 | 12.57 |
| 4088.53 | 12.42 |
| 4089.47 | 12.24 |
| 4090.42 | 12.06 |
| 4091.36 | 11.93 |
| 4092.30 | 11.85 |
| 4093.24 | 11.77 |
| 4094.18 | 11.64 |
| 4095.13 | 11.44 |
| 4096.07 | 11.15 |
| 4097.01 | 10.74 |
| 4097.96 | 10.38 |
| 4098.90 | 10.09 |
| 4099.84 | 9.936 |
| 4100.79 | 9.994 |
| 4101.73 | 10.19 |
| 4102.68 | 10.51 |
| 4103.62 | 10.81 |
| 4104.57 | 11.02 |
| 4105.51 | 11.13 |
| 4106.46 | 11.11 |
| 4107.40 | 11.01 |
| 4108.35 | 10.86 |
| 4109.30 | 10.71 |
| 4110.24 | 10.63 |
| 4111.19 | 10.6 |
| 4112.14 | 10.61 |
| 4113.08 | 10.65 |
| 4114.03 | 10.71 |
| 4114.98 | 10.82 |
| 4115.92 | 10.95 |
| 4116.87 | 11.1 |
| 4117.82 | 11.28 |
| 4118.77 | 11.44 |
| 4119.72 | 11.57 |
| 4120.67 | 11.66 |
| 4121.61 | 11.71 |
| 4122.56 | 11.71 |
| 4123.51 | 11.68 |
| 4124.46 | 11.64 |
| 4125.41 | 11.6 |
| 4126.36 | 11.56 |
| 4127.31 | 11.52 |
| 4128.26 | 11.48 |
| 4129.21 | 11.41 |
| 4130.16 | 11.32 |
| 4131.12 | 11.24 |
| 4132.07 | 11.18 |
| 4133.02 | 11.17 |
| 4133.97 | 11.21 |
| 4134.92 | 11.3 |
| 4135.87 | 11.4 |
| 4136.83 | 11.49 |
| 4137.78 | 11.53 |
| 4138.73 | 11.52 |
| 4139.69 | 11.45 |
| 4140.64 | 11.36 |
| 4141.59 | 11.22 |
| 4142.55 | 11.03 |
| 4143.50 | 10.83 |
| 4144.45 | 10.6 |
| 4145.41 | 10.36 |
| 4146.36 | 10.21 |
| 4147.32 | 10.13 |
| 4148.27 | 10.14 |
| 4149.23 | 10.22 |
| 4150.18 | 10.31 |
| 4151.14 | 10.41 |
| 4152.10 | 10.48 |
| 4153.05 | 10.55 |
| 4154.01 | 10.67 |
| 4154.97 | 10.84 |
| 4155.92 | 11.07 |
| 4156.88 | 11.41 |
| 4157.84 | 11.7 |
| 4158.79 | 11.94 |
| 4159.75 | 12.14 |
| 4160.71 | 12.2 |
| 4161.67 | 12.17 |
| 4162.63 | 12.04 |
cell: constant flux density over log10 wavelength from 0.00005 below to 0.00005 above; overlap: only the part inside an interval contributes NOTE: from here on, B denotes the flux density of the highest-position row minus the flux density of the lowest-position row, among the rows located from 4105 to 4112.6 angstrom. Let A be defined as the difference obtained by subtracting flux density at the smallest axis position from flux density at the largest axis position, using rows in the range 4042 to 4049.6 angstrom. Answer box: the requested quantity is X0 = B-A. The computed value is 0.0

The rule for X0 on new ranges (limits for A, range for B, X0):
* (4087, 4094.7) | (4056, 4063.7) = 1.1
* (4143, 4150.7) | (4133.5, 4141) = 0.7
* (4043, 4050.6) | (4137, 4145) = -0.6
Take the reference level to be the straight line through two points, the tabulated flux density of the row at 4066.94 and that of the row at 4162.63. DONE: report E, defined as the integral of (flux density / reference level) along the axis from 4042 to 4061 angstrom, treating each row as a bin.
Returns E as 18.4 angstrom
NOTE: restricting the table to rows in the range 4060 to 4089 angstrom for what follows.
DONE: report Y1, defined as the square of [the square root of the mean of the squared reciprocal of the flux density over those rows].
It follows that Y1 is 0.0076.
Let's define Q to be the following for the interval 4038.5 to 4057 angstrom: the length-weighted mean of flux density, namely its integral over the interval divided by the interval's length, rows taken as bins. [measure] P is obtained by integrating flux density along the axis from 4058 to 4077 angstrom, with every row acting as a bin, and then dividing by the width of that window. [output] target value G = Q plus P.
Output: 22.7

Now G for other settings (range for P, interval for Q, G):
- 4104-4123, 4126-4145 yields 22.3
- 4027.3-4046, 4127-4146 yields 22.9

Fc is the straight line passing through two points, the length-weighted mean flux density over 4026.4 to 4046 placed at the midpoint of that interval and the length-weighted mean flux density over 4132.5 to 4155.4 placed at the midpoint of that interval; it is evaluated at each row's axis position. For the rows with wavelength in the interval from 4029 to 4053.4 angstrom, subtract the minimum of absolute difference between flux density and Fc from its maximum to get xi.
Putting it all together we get 0.6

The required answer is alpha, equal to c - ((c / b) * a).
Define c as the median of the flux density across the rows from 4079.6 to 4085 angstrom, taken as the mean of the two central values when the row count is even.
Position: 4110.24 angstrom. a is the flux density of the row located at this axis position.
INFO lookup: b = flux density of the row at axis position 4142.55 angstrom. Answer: 0.4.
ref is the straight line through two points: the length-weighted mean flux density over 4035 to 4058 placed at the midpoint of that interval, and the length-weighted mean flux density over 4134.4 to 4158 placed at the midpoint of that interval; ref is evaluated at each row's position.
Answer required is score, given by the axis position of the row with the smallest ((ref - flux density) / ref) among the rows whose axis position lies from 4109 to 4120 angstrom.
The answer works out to 4119.72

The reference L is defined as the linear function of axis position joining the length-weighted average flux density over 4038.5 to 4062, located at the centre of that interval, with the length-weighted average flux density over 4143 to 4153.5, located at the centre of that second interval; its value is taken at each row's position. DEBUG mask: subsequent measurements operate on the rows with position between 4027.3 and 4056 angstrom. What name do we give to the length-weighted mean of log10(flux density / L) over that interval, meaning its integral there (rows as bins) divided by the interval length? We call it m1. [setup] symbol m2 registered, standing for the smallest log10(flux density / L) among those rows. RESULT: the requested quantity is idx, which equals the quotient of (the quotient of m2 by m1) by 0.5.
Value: -26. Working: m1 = 0.001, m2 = -0.0164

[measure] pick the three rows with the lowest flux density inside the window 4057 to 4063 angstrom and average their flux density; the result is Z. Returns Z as 11.2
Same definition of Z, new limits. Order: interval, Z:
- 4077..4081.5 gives 10.9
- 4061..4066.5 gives 11.3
